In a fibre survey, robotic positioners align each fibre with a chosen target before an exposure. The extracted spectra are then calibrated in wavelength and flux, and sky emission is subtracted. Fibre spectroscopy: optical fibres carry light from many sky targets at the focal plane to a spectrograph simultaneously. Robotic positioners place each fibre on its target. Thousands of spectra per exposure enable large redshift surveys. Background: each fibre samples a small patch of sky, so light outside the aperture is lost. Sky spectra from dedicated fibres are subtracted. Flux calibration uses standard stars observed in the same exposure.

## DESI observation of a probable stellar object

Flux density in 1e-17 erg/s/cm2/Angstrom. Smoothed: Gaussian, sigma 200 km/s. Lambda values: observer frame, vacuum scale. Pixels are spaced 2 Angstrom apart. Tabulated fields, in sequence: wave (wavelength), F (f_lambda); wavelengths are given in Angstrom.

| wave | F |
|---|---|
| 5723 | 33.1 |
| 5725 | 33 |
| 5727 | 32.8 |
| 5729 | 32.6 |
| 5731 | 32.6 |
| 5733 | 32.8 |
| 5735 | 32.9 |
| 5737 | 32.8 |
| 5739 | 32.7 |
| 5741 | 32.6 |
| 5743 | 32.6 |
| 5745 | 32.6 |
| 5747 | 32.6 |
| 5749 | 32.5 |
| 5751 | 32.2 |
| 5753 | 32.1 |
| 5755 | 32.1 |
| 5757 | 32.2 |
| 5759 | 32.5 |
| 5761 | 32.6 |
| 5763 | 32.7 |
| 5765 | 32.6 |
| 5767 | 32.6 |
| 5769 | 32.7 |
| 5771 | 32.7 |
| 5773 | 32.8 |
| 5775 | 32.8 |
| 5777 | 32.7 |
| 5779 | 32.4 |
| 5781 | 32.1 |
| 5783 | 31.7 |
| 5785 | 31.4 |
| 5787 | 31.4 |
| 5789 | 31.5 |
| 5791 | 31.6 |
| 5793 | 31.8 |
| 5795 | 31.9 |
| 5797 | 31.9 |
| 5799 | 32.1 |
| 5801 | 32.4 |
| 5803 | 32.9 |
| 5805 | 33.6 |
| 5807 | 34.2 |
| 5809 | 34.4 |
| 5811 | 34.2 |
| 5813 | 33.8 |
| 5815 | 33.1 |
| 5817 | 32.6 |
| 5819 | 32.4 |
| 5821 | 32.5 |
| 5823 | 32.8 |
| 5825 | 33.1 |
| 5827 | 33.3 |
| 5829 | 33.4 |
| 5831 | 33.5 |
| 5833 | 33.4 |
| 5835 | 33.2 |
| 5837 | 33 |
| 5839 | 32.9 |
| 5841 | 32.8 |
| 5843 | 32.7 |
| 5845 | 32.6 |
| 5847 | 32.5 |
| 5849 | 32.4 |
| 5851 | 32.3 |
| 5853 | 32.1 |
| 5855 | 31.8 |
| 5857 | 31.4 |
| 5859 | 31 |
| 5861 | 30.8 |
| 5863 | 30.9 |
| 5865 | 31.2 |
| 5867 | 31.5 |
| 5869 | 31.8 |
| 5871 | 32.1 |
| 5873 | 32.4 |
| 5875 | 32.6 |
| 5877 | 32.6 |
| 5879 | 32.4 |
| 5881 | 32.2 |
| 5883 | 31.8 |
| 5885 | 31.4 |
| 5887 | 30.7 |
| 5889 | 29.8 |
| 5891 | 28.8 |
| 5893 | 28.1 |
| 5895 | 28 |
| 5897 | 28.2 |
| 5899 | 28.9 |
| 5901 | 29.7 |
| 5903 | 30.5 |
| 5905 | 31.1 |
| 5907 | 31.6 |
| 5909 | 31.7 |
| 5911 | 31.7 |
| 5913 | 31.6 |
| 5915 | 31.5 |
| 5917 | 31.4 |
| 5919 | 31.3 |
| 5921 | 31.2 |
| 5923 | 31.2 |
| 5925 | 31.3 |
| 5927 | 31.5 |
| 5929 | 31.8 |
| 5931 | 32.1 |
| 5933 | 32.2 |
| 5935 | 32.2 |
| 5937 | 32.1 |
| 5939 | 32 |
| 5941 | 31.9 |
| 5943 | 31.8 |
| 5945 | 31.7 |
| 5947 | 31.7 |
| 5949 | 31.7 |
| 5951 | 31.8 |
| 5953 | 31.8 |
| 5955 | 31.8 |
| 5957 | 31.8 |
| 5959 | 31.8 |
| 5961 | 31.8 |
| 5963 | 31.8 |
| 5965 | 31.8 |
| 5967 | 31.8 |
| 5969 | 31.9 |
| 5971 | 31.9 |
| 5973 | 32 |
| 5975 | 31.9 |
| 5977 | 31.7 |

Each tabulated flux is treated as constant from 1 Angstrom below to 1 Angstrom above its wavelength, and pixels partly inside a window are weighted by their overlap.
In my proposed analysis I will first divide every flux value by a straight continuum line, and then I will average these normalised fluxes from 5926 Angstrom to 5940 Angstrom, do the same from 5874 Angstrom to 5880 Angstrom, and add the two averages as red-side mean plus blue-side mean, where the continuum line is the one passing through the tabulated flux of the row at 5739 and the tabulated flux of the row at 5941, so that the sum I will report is 2.01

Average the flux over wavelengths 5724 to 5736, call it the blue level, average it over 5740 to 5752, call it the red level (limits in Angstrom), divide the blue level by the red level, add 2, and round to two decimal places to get 3.01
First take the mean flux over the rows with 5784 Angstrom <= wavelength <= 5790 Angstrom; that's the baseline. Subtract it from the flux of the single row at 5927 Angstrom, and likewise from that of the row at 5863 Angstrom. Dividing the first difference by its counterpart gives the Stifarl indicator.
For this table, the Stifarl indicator -0.1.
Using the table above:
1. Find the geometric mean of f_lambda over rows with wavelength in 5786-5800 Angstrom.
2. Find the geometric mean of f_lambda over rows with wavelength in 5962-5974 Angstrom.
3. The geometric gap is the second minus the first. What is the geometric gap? 0.12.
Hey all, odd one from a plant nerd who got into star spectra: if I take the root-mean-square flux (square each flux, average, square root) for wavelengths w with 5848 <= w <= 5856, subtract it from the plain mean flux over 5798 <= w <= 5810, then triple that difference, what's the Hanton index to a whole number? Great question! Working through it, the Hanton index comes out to 3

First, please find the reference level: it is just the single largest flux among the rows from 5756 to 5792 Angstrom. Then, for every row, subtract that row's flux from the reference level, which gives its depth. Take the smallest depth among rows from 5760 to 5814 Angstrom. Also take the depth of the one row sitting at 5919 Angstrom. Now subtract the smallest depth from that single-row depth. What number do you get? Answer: 3.1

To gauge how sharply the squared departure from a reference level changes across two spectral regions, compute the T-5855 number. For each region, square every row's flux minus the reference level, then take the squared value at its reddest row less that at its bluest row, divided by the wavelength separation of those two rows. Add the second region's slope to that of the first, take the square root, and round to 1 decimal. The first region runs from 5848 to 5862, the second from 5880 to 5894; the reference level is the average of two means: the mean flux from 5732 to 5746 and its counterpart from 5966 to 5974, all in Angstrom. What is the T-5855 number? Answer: 1.3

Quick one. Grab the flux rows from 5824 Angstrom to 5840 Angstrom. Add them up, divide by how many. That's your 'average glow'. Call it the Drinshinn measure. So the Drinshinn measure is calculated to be 33.2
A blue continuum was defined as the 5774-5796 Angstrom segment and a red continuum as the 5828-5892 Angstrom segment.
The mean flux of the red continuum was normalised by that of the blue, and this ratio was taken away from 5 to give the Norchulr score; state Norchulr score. 4.00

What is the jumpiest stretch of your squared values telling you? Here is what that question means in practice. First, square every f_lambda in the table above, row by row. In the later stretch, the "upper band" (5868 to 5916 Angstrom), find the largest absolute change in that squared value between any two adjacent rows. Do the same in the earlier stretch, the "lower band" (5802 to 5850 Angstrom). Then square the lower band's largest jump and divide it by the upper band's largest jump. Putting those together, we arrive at 37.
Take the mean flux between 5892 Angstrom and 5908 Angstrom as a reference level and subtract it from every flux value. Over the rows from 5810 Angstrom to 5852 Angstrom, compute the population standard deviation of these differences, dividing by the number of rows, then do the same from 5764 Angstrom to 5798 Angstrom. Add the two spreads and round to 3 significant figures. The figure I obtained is 1.00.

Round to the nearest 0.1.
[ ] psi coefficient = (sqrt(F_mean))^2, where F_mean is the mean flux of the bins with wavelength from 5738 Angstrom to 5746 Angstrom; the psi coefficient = 32.6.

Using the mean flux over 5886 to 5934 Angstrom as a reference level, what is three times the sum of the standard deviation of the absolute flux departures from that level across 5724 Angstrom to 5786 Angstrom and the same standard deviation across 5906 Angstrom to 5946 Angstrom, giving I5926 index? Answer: 2.0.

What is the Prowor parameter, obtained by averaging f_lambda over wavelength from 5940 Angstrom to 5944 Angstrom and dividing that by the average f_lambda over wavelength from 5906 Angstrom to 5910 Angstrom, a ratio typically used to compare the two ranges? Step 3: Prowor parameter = 1.01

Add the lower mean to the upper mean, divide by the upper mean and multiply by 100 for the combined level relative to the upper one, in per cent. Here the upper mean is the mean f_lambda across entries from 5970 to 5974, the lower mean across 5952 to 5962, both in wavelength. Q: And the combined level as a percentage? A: 200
